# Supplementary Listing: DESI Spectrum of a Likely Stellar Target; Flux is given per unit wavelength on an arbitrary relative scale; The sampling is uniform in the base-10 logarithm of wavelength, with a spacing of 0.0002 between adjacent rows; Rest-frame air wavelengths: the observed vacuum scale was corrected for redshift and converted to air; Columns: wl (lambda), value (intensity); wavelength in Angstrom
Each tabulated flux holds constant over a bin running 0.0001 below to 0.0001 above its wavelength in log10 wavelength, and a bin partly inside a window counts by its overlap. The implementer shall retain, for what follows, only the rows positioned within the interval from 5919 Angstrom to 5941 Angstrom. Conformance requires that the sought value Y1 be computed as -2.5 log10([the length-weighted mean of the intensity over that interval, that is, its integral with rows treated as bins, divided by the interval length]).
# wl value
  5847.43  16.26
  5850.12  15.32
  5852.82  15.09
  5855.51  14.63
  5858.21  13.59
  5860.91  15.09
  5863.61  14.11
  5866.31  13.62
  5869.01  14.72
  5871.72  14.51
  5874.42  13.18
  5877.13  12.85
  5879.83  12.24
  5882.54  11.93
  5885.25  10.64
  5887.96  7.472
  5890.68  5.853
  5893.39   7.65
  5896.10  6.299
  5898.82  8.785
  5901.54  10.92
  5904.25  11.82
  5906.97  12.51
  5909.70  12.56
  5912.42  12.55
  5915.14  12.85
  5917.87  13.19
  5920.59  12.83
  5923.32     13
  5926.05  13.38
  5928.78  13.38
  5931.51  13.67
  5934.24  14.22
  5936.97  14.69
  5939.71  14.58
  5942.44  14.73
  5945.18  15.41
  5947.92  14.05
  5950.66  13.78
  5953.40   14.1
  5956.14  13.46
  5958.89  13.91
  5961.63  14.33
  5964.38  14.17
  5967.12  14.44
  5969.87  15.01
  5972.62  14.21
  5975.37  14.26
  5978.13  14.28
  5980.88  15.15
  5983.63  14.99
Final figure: -2.84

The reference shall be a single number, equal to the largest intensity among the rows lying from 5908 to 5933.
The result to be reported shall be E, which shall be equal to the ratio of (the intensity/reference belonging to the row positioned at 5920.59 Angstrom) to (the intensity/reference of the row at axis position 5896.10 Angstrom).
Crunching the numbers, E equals 2.0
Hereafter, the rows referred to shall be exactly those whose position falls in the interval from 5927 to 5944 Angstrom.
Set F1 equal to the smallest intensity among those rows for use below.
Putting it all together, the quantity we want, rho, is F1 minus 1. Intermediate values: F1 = 13.38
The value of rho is 12.4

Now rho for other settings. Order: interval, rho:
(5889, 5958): 4.9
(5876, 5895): 4.9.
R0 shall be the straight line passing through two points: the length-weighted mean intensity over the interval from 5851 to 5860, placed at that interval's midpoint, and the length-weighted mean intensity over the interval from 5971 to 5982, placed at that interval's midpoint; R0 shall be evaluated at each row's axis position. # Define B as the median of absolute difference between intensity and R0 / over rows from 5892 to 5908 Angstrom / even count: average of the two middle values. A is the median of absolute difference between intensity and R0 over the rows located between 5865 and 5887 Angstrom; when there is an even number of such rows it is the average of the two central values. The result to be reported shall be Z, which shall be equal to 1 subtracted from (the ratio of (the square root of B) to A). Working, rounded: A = 1.5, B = 4.6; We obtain 0.4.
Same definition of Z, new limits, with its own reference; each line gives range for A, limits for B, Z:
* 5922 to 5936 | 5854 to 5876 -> -0.4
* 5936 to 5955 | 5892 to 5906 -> 5.4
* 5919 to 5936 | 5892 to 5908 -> 1.0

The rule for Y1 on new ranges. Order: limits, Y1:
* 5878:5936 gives -2.64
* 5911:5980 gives -2.86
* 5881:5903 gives -2.35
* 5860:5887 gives -2.80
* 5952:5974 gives -2.88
